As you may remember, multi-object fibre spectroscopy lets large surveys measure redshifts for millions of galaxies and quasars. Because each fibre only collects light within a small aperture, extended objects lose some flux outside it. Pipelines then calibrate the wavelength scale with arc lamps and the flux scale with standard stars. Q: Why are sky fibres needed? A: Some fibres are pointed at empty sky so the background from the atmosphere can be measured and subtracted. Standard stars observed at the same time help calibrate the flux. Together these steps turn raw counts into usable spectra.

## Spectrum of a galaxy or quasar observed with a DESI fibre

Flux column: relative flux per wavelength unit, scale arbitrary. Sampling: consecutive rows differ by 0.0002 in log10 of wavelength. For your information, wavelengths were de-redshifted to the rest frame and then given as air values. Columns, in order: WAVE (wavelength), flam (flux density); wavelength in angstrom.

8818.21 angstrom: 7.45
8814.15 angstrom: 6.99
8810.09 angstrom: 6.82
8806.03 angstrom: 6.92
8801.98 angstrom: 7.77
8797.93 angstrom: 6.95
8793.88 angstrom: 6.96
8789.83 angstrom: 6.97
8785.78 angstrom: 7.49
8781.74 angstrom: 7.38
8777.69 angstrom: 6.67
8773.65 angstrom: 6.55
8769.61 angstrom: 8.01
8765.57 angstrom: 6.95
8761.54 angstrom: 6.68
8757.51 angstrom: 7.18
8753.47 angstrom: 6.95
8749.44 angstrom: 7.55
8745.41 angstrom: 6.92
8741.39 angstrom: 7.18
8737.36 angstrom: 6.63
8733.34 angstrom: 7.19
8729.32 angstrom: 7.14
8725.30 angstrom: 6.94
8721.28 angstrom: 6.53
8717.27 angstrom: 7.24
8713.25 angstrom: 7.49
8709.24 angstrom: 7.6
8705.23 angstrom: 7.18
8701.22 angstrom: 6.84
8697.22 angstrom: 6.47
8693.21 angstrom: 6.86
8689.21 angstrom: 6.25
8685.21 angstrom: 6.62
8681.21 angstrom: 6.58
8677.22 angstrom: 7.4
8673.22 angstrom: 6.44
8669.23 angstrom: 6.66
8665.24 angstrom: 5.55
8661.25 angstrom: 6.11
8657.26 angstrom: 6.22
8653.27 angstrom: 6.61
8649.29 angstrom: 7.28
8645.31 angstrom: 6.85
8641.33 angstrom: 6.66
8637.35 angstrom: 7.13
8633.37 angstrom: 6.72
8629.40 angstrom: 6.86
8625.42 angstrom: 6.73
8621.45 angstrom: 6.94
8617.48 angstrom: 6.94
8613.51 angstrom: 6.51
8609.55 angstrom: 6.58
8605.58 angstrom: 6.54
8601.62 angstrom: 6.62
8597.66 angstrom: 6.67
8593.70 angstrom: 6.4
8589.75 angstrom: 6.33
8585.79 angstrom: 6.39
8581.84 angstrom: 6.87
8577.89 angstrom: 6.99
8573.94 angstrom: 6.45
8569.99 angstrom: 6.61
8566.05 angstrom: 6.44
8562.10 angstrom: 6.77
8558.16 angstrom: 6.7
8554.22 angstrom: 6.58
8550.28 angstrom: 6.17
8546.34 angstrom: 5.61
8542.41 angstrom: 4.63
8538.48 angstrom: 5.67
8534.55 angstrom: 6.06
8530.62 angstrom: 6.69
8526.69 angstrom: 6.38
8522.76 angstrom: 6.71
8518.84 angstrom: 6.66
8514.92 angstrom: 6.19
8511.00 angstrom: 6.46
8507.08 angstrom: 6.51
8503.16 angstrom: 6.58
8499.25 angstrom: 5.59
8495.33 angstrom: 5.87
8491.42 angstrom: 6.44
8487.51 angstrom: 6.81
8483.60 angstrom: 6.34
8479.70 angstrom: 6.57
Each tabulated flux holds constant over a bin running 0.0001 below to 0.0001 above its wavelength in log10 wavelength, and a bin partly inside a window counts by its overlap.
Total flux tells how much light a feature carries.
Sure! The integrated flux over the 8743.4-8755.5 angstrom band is 86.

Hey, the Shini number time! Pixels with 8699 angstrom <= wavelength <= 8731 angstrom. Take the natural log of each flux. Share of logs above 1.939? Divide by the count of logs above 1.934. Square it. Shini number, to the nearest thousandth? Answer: 0.011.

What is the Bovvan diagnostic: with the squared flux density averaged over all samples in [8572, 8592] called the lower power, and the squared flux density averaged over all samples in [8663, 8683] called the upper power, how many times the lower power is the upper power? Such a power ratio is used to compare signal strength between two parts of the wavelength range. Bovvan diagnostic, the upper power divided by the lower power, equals 0.98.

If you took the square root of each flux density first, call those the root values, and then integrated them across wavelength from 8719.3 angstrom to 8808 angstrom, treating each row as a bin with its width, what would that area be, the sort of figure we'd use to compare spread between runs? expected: 236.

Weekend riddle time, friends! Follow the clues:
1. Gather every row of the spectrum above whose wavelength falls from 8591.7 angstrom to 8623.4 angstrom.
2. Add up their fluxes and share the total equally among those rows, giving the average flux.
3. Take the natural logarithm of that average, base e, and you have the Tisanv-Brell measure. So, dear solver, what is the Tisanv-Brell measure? 1.89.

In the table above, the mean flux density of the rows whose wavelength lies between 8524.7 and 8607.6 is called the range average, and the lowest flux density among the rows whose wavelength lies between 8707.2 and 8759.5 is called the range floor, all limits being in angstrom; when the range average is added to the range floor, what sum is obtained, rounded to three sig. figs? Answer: 12.9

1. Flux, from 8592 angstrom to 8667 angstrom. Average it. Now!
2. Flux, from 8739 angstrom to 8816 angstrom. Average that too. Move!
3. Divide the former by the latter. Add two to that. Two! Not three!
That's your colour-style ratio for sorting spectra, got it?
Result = 2.93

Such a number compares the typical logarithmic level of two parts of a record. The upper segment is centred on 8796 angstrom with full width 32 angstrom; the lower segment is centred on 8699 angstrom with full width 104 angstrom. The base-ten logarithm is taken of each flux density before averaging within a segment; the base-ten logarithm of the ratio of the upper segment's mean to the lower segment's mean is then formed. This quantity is 0.0110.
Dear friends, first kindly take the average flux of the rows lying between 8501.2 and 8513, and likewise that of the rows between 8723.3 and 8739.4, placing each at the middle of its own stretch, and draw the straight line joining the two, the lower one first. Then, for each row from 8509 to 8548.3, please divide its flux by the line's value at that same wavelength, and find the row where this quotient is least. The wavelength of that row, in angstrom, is 8542.41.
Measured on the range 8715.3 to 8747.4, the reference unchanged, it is 8721.28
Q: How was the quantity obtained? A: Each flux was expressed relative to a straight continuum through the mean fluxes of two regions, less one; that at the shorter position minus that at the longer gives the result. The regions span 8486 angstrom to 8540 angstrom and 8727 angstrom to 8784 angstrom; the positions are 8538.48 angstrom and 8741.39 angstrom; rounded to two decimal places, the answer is -0.14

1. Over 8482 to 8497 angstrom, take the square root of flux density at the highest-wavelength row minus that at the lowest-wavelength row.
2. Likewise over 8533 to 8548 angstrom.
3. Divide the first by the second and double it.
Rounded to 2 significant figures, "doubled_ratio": 2.0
